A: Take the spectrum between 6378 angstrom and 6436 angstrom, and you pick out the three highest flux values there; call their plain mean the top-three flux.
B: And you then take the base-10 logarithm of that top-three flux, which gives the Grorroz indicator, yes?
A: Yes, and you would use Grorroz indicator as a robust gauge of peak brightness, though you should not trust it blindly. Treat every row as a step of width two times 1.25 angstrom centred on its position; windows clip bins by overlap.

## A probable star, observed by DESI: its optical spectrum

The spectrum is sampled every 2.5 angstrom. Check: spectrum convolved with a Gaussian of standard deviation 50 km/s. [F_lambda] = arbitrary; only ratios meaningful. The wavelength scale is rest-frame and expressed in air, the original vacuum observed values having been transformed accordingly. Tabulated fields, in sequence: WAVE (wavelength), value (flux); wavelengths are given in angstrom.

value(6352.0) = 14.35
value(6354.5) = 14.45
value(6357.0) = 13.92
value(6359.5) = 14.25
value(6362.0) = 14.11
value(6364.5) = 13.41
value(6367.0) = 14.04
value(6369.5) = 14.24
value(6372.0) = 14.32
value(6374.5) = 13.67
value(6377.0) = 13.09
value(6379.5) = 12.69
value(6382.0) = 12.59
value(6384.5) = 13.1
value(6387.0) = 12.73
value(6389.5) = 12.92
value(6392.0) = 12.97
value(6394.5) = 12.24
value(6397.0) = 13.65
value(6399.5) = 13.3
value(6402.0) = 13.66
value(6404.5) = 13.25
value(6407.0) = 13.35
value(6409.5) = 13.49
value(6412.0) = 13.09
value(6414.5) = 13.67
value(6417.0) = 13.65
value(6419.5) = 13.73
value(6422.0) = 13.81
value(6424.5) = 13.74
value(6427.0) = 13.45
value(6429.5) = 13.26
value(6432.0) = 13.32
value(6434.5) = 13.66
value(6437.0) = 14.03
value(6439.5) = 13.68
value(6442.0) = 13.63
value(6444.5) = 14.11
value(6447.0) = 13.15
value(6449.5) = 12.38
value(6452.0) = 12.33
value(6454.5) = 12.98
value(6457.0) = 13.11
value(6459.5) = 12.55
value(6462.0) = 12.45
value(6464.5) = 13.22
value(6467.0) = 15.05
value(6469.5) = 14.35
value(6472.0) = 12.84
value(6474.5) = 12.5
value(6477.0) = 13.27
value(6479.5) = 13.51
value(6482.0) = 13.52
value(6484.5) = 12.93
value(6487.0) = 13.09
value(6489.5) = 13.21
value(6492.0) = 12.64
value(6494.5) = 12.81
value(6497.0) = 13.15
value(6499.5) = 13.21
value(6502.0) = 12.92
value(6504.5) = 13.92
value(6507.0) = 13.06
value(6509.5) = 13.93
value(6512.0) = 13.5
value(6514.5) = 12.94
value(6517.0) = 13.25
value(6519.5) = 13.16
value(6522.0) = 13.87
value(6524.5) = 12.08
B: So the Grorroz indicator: 1.14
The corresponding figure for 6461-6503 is 1.16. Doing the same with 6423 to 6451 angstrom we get 1.14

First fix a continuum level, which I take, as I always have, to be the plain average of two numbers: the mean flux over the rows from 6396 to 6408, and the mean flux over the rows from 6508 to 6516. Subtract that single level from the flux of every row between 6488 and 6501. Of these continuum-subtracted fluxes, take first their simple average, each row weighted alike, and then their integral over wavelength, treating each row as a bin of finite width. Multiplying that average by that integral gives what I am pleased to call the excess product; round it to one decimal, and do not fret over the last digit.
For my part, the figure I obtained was 2.5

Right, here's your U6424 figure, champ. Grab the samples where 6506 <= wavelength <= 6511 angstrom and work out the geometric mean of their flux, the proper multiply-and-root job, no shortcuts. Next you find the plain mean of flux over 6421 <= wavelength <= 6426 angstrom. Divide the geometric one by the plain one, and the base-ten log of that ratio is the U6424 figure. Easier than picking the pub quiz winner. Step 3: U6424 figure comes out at -0.009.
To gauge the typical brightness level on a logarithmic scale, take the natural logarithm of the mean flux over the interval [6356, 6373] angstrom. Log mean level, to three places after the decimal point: 2.642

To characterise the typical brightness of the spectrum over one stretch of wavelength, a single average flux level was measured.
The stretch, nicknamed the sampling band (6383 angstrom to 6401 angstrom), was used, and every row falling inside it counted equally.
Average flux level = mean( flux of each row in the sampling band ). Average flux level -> 13.0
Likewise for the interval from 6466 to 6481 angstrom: 13.6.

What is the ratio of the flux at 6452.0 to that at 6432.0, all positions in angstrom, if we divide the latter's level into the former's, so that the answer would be 0.93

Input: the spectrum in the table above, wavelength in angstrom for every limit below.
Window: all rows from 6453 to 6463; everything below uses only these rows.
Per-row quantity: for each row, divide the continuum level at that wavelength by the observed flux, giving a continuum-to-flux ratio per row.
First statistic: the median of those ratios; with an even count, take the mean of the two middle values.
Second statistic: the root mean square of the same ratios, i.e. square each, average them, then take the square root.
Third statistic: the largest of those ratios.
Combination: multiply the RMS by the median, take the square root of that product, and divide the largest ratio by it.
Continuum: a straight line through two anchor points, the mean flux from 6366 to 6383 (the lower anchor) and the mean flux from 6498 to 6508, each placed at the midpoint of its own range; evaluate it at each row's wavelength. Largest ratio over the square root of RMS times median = 1.02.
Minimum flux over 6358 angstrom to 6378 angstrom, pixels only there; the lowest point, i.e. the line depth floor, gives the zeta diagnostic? 13.09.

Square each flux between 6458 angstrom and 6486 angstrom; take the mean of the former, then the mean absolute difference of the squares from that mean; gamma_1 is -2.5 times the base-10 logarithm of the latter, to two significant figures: -3.0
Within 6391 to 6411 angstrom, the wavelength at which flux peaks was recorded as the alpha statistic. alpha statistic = 6402.0 angstrom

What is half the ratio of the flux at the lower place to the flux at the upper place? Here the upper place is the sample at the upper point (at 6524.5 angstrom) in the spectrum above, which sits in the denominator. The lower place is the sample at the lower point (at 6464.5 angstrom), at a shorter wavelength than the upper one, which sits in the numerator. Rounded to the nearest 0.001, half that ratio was 0.547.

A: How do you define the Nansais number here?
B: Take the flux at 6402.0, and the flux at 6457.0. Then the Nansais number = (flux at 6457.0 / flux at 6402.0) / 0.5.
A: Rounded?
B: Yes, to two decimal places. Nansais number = 1.92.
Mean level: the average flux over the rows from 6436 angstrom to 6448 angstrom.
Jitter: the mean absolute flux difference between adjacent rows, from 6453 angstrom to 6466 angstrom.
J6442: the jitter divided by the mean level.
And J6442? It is 0.028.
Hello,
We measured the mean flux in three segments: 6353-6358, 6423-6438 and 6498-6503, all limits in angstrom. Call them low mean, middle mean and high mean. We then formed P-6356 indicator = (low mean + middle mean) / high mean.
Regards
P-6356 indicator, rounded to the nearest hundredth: 2.12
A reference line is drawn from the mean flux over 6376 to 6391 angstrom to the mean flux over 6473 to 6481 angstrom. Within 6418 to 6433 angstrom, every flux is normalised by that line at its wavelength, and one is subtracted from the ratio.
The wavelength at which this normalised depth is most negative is 6429.5 angstrom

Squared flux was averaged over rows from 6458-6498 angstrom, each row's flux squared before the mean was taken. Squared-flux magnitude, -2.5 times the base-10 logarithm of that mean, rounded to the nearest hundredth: -5.60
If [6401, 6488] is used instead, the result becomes -5.63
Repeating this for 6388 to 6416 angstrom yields -5.61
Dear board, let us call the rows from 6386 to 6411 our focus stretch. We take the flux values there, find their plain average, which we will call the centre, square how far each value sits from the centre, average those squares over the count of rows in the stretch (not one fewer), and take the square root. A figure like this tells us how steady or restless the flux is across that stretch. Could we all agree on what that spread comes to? 0.42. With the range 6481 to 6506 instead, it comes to 0.35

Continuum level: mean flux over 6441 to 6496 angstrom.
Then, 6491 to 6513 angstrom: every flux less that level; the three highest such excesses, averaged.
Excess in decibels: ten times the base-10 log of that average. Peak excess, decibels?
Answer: -2.1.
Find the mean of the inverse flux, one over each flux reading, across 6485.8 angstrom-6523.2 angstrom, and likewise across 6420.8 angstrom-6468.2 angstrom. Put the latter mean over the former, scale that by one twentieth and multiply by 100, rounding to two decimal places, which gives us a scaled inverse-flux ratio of 4.96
